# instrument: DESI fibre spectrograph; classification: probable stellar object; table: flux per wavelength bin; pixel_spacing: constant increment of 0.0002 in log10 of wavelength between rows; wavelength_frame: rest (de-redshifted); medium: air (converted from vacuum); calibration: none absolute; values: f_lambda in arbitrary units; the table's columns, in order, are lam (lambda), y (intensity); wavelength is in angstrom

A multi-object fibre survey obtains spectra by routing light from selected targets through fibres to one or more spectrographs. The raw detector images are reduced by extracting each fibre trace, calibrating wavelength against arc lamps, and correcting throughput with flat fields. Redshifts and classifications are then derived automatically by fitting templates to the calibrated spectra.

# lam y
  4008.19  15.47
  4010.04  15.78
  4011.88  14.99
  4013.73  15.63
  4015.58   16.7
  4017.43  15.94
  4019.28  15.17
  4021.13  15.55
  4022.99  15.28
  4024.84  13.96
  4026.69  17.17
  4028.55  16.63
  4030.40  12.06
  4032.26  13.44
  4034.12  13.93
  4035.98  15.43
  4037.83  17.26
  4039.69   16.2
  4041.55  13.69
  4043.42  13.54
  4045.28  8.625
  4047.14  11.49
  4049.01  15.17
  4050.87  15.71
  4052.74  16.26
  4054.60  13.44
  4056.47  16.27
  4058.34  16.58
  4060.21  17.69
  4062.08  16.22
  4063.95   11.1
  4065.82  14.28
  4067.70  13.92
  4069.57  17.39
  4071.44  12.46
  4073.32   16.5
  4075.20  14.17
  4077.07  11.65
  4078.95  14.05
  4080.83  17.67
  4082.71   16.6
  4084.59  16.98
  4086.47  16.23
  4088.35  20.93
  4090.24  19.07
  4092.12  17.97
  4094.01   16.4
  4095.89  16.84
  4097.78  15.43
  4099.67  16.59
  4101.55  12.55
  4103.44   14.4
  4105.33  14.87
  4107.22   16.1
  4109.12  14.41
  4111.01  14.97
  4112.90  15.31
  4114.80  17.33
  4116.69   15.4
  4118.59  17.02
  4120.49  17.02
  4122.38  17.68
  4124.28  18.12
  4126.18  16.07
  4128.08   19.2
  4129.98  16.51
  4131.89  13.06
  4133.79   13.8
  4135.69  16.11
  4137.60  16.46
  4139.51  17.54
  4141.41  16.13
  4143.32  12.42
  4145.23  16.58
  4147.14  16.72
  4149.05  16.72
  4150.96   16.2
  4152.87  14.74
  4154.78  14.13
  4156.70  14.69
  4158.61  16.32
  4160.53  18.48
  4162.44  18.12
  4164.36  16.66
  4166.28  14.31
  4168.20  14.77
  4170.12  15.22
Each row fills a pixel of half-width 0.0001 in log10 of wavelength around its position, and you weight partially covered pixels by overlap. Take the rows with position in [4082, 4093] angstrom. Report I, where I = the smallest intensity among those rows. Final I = 16.23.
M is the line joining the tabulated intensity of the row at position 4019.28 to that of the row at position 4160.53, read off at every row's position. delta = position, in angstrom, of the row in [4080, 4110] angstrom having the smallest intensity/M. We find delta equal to 4101.55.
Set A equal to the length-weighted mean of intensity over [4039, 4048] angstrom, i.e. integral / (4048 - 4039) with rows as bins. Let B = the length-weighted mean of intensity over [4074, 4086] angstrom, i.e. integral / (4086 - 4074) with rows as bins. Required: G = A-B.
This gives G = -2.6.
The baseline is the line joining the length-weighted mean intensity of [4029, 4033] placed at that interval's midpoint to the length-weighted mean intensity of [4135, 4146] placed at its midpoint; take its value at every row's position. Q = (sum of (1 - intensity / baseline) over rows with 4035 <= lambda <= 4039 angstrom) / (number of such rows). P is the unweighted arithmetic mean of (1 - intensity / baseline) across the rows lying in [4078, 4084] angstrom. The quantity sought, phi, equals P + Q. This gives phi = -0.34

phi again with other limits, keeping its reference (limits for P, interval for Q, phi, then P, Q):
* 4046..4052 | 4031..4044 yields -0.14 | -0.04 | -0.11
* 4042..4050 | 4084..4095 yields -0.13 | 0.10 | -0.23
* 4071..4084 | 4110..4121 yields -0.09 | -0.03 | -0.06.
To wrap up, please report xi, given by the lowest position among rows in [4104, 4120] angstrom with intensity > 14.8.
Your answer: 4105.33 angstrom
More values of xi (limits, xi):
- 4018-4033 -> 4019.28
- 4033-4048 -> 4035.98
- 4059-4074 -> 4060.21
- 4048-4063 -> 4049.01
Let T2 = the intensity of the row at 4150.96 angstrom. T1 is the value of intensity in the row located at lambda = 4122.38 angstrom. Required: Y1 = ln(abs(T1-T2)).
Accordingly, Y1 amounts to 0.4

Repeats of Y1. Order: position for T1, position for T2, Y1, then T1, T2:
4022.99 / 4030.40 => 1.2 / 15.28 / 12.06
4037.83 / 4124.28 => -0.2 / 17.26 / 18.12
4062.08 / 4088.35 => 1.5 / 16.22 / 20.93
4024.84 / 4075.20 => -1.6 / 13.96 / 14.17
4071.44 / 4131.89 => -0.5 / 12.46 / 13.06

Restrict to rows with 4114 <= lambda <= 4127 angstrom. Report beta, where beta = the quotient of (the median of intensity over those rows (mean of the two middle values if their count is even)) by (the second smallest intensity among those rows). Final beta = 1.06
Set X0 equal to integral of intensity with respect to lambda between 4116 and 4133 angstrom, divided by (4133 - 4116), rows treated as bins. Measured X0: 16.7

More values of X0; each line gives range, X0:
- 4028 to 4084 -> 14.7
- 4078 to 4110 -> 16.3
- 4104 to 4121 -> 15.8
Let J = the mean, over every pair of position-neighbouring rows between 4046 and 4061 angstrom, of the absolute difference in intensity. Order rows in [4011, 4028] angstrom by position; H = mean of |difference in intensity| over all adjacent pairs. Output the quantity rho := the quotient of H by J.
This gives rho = 0.6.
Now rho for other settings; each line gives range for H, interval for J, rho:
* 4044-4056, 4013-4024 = 3.2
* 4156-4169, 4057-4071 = 0.6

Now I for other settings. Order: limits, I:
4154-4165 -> 14.13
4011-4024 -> 14.99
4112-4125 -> 15.31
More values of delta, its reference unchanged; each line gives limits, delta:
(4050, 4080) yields 4063.95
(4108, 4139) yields 4131.89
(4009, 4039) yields 4030.40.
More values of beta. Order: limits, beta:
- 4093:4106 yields 1.07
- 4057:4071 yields 1.17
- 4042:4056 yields 1.18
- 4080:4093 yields 1.06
